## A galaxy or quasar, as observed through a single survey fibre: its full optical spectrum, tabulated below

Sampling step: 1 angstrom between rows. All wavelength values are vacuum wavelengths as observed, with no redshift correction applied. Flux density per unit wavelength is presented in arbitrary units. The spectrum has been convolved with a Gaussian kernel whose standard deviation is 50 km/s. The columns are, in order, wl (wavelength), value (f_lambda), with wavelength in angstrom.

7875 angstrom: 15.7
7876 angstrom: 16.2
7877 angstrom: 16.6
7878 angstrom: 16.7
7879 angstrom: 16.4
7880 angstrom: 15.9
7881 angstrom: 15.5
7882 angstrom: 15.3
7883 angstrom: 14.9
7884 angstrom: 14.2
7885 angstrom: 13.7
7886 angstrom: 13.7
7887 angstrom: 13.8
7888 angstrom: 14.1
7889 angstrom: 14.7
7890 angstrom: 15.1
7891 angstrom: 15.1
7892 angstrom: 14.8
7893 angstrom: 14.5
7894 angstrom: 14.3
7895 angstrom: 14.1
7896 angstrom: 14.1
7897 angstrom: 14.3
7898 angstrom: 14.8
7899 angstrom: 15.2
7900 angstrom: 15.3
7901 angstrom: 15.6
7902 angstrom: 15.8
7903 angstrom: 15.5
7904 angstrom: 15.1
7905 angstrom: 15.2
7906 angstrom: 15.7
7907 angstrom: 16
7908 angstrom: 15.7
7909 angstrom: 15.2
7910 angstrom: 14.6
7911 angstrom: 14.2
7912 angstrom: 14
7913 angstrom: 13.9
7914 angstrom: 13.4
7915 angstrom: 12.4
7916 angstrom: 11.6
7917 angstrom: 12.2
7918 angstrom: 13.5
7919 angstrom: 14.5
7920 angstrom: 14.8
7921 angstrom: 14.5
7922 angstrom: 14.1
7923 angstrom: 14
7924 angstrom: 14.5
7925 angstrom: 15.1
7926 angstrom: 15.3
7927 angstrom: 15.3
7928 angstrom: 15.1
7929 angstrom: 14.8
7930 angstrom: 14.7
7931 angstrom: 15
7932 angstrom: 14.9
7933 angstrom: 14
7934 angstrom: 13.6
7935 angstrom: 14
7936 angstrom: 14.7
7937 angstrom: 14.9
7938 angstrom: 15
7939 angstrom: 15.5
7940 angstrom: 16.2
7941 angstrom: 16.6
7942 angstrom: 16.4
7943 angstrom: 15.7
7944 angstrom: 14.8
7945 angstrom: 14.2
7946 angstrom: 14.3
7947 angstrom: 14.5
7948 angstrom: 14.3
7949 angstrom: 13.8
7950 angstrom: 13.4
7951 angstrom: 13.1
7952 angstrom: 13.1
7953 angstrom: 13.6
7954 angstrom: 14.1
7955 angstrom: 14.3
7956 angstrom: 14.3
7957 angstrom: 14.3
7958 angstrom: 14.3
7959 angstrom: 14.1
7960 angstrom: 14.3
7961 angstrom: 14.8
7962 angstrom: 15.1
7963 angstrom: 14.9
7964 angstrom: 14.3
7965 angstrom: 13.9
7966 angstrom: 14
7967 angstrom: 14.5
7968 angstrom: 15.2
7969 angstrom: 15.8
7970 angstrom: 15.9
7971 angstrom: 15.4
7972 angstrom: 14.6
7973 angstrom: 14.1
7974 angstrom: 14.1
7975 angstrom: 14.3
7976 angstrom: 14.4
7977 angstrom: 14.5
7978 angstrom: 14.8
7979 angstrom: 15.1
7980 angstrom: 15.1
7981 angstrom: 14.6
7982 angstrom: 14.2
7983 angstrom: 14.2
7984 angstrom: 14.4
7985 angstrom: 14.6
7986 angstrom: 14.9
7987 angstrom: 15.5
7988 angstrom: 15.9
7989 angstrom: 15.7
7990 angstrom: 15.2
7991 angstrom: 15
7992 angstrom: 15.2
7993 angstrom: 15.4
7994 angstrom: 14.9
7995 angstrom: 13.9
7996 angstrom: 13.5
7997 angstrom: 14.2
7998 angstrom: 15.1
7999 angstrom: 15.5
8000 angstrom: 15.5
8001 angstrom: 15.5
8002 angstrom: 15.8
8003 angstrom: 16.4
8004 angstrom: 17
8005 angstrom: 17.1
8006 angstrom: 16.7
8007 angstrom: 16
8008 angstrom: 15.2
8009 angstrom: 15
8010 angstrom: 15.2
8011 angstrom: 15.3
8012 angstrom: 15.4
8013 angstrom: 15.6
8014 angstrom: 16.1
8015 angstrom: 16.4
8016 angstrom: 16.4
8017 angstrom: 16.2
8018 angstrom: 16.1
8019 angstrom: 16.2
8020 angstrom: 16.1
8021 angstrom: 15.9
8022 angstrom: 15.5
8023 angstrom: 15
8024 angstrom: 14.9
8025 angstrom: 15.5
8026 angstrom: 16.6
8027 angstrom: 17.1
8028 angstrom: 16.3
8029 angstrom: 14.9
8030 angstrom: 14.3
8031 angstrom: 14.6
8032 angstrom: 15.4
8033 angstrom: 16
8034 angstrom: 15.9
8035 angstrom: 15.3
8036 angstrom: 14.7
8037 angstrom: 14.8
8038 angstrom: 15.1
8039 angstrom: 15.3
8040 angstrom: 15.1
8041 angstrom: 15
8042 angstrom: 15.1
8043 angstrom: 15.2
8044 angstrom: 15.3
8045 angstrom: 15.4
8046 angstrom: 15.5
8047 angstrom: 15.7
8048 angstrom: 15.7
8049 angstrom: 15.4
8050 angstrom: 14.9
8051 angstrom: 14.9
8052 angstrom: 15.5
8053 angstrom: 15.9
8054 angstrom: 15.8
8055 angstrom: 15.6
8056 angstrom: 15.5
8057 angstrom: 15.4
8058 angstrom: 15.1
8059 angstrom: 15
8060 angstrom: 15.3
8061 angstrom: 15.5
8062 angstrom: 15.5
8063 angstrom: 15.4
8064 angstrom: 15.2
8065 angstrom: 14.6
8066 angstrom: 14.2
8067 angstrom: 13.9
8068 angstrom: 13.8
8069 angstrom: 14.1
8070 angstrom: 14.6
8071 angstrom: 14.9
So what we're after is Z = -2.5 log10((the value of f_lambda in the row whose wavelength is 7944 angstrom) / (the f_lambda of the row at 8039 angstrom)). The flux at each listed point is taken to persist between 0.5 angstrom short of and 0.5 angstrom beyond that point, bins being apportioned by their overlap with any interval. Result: 0.04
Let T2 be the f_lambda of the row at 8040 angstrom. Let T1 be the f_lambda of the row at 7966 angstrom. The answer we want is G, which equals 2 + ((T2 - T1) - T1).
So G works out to -10.9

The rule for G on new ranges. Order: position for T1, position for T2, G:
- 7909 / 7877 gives -11.8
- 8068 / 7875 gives -9.9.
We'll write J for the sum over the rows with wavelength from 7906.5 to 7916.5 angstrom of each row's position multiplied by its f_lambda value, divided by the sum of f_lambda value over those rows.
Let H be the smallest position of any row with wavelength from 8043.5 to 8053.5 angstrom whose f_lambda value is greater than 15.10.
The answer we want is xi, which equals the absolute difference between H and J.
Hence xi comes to 132.8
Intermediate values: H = 8044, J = 7911.2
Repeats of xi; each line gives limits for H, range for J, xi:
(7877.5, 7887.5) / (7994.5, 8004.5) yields 121.7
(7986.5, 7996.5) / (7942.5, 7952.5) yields 39.6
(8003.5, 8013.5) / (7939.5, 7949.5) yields 59.7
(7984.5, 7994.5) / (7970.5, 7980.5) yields 11.5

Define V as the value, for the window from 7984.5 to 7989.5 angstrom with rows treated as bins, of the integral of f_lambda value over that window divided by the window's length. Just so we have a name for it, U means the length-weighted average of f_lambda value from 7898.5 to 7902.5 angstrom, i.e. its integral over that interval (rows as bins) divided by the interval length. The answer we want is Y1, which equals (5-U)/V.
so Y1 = -0.68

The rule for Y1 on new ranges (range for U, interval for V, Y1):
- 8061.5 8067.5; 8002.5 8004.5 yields -0.59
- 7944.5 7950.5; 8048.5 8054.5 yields -0.59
